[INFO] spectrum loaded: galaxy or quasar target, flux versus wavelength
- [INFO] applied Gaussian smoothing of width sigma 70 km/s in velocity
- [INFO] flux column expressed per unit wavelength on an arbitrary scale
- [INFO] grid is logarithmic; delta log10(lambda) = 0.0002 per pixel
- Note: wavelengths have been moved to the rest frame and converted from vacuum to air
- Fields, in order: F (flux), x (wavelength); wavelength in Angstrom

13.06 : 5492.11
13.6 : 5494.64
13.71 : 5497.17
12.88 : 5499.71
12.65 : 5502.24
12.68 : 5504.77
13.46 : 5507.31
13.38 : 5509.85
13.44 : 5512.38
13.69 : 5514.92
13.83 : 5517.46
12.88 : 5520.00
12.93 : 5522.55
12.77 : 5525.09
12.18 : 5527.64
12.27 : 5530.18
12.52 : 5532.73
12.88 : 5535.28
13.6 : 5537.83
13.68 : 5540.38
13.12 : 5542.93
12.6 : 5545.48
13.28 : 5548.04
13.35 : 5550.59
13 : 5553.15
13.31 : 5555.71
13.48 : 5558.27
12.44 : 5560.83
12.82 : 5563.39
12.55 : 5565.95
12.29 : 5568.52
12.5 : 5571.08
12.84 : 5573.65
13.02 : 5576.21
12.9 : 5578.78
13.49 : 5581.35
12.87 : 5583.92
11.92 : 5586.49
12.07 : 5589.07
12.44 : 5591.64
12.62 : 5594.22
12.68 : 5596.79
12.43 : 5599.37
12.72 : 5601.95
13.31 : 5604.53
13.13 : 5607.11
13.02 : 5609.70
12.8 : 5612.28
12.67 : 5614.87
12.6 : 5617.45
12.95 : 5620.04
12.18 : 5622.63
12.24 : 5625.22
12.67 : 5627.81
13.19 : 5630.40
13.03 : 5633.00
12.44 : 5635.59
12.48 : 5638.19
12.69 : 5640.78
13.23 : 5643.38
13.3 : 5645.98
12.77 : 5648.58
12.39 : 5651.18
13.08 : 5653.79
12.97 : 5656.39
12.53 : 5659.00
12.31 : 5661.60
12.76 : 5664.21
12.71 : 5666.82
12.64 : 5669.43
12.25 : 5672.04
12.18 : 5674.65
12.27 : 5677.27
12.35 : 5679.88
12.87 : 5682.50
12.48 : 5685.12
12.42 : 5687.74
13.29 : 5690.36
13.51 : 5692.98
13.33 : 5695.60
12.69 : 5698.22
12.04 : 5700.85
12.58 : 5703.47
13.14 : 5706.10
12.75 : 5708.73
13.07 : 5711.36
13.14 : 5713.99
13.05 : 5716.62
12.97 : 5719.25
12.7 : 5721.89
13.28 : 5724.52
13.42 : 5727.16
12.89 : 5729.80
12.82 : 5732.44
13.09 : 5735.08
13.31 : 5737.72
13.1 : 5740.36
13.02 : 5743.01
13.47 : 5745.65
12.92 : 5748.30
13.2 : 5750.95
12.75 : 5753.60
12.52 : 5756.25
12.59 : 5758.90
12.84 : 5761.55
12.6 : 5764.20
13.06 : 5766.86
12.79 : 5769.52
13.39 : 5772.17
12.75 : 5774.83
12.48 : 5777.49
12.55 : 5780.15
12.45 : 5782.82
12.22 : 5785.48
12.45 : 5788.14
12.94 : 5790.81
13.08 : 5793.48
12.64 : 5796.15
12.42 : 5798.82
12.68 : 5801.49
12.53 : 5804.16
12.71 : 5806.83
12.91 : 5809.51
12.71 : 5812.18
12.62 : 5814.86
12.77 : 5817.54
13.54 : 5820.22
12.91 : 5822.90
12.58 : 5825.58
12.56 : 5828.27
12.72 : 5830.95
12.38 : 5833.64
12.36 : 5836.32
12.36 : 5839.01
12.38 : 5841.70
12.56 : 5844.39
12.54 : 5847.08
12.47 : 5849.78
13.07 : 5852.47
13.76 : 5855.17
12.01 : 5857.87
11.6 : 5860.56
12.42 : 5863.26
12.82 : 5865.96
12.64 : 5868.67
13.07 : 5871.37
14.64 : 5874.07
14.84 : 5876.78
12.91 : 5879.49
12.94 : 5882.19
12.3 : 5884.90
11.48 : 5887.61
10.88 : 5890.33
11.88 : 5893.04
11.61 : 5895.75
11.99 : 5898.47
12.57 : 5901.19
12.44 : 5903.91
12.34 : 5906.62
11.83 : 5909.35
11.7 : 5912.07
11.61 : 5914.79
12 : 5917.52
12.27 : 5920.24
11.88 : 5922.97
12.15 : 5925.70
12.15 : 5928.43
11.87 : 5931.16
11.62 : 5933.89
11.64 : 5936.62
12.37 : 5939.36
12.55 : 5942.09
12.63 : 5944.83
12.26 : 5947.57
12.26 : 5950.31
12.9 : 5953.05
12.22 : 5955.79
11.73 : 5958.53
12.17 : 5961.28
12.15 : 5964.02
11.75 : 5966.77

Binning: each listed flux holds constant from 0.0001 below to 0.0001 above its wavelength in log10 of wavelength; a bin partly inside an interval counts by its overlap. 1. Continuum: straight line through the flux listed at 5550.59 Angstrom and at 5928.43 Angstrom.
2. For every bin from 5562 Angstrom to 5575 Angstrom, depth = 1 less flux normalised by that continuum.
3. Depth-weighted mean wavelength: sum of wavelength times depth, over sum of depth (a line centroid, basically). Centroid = 5568.5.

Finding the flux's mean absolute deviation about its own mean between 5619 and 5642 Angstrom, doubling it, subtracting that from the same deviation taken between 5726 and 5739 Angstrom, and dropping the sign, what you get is 0.4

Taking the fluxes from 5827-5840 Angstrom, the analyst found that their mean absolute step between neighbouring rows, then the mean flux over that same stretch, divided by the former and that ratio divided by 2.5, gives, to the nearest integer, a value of 38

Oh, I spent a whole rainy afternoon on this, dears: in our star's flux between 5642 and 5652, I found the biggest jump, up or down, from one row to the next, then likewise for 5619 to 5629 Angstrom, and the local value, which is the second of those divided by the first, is 1.5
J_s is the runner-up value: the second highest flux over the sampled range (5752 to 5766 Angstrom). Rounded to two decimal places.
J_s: 12.75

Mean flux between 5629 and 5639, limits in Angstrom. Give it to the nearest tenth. 12.8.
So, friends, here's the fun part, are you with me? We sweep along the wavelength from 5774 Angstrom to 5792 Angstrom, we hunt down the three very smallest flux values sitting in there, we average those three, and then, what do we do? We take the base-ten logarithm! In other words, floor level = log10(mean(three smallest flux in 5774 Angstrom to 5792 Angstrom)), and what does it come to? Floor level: 1.09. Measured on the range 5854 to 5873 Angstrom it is 1.08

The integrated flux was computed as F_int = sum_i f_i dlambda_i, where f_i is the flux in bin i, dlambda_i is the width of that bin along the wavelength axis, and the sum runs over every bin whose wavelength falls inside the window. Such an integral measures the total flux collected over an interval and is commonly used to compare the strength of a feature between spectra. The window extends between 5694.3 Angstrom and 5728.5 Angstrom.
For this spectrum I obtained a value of 442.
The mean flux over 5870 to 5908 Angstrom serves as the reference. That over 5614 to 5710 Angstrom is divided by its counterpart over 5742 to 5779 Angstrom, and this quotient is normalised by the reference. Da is 0.0785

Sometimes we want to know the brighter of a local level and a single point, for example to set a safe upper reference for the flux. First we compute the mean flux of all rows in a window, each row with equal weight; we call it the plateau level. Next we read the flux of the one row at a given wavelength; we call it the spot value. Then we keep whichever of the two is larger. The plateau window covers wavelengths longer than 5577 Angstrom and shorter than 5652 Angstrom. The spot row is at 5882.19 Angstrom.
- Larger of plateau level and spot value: 12.9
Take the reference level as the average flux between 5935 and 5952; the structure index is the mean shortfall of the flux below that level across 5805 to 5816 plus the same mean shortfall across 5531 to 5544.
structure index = -1.3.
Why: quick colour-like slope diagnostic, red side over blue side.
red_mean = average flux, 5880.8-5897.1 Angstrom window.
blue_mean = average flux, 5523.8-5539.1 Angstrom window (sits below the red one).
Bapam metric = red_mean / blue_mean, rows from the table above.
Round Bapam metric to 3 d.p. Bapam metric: 0.933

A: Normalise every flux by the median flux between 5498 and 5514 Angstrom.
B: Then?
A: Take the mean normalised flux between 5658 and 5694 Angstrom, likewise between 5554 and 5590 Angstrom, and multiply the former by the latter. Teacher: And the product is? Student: 0.933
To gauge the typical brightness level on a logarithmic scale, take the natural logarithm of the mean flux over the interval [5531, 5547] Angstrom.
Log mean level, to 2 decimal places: 2.57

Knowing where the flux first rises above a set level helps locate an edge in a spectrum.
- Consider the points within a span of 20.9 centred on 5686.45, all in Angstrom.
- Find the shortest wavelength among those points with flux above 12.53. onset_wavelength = 5682.50 Angstrom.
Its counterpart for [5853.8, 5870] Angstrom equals 5855.17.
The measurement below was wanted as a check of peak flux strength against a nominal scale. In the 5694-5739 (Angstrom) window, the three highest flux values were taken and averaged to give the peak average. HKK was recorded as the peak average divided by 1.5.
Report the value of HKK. 8.90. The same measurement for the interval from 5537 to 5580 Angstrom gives 9.06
